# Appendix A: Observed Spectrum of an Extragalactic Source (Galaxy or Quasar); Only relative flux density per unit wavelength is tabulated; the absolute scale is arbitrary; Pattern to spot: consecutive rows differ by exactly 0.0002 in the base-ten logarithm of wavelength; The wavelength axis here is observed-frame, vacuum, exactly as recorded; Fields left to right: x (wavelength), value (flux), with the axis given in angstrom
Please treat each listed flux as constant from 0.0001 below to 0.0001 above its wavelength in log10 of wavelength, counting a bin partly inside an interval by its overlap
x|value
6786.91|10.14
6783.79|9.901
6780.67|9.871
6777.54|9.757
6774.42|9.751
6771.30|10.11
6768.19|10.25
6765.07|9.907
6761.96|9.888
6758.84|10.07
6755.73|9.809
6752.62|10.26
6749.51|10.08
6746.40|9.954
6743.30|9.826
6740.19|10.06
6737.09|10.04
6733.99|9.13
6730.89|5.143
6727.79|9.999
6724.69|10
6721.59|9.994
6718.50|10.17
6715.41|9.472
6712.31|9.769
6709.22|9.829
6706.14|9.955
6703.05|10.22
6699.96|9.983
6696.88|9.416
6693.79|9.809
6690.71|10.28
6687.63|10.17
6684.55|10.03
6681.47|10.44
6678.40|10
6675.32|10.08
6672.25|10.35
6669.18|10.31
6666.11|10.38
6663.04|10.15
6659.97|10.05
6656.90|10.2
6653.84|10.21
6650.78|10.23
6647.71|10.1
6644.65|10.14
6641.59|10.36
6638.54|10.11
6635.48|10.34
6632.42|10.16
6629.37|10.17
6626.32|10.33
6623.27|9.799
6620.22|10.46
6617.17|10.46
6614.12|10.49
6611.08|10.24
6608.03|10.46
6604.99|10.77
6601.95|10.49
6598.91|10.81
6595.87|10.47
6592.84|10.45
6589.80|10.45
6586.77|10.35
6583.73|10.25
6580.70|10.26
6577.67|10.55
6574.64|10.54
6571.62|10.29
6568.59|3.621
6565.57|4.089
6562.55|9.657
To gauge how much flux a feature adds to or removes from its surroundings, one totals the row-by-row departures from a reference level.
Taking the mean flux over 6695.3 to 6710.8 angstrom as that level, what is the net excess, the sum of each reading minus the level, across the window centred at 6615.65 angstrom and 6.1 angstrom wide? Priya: 1.2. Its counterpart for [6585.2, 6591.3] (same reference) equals 1.0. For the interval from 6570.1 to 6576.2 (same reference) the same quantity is 1.1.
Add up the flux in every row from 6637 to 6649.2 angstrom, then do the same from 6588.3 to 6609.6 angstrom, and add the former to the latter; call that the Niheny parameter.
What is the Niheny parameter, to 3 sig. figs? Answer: 115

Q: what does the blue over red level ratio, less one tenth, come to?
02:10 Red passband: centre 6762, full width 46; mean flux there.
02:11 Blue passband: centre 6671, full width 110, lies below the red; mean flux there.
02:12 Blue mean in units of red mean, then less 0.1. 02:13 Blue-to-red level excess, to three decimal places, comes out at 0.914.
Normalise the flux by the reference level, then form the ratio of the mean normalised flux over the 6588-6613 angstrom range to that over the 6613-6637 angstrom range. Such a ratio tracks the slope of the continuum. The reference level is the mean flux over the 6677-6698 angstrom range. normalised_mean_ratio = 1.02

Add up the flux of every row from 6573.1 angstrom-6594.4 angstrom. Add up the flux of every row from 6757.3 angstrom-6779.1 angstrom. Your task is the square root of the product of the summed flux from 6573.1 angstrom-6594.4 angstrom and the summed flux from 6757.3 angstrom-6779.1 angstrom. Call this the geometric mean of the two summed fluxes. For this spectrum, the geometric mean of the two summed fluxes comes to 71.3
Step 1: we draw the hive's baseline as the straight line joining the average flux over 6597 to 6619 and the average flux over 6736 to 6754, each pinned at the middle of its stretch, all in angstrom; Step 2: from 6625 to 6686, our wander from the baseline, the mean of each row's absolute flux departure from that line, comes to 0.18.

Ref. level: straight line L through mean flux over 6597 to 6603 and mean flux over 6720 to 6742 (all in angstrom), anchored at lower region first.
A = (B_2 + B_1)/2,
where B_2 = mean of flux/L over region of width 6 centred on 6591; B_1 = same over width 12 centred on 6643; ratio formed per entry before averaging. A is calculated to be 0.986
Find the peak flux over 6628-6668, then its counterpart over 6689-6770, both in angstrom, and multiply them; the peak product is 106.7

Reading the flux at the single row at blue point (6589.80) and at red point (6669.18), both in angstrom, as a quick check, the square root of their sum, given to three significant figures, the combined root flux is 4.56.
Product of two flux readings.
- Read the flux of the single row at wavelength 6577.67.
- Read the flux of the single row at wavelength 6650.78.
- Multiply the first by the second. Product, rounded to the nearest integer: 108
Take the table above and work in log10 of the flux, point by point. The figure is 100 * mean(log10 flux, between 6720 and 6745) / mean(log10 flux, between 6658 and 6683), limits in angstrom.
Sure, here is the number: 95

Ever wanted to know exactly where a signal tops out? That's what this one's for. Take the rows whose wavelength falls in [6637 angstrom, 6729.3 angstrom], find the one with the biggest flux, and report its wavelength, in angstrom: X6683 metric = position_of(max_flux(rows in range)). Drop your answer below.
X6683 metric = 6681.47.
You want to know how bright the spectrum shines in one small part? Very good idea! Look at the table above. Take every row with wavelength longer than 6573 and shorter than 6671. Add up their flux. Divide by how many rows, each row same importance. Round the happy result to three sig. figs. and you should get 10.3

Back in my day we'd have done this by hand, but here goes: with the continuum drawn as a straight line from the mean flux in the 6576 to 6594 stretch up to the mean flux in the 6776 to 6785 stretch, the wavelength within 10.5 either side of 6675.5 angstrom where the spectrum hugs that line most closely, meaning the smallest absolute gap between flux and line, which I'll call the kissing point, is 6675.32 angstrom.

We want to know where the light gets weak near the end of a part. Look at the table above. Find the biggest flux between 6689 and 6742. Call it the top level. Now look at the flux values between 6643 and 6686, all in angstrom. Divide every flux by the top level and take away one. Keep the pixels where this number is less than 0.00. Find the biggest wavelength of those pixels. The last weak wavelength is 6684.55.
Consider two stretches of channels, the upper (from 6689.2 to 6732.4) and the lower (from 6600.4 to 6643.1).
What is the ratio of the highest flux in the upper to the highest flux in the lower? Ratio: 0.95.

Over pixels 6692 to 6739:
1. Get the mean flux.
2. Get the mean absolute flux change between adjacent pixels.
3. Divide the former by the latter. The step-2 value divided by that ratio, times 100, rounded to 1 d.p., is 8.5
